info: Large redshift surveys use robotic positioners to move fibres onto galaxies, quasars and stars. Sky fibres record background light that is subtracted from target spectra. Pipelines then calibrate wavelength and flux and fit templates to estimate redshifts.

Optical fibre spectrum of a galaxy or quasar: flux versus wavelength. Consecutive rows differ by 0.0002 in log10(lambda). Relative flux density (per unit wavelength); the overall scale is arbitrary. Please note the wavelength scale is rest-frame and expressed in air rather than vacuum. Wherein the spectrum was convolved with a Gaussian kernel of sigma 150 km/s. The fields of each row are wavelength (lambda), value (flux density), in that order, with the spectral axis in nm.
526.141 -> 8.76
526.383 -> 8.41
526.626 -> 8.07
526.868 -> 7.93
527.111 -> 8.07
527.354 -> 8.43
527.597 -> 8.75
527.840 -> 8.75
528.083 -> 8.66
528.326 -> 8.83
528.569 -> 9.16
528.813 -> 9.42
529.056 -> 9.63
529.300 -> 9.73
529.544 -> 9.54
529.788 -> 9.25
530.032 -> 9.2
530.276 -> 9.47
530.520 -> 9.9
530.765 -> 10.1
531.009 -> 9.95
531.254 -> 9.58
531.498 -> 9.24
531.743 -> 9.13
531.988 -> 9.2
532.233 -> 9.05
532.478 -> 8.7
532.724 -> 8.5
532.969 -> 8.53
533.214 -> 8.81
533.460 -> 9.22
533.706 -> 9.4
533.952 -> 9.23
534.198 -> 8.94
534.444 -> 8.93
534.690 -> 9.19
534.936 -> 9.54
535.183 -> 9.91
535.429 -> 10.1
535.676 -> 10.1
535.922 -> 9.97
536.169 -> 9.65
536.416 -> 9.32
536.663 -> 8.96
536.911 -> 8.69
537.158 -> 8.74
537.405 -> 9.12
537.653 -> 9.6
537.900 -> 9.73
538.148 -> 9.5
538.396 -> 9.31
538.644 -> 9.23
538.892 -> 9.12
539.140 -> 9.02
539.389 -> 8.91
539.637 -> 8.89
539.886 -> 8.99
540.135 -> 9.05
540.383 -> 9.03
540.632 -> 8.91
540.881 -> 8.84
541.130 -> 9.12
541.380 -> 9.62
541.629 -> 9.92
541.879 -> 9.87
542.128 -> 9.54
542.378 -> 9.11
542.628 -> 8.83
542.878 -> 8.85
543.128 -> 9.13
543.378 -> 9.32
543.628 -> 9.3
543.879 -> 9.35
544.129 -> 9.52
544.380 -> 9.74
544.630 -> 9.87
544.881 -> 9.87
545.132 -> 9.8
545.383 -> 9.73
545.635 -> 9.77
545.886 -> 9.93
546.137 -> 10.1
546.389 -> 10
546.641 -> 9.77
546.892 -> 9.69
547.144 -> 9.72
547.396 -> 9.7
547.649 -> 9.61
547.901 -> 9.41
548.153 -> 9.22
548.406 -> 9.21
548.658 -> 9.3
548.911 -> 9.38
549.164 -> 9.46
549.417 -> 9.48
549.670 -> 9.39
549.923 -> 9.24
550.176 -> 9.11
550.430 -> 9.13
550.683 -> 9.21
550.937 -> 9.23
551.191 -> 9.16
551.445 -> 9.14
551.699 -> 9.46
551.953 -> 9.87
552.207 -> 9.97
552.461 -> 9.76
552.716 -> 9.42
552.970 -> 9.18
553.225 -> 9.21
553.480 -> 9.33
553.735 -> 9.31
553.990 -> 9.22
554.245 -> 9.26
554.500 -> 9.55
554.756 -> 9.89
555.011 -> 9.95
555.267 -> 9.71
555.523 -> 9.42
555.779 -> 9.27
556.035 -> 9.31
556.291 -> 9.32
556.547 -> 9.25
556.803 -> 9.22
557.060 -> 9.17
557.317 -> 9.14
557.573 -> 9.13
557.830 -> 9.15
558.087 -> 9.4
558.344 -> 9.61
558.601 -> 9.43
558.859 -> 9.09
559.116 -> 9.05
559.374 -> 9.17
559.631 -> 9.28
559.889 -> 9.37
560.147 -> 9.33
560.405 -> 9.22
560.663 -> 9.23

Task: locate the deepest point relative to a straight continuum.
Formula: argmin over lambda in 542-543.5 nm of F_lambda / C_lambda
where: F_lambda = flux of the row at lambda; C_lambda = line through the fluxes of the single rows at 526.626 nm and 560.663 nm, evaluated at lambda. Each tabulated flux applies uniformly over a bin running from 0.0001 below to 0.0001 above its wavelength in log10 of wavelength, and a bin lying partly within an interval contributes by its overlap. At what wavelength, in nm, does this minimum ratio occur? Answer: 542.628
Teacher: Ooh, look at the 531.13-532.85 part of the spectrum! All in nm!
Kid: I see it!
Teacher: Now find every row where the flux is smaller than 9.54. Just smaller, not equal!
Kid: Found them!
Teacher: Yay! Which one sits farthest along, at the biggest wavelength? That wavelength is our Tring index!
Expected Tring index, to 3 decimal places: 532.724 nm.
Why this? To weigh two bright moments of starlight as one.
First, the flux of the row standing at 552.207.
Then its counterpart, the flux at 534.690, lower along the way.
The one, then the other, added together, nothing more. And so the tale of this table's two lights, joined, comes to 19.2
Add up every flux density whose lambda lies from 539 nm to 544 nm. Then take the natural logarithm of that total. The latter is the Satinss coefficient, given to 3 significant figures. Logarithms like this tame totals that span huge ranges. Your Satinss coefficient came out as 5.21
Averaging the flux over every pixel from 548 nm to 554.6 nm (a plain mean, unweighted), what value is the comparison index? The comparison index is 9.35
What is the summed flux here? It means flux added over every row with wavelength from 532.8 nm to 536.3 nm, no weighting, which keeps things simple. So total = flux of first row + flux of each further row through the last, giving 132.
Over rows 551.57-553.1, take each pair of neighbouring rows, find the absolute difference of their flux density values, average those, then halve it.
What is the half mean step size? 0.130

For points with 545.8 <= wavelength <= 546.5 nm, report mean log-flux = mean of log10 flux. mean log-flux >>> 1.00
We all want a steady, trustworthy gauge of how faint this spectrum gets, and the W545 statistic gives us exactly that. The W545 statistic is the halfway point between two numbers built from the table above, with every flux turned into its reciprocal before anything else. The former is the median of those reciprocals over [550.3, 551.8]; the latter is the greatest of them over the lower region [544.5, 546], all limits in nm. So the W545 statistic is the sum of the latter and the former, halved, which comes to 0.106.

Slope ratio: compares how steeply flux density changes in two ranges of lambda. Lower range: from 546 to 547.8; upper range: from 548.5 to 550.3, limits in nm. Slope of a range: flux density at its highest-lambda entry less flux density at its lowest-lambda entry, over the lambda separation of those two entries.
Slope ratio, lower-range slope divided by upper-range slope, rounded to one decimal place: 2.6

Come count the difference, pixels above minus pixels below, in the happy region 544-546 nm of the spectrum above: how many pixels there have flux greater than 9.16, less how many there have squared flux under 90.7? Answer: 7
